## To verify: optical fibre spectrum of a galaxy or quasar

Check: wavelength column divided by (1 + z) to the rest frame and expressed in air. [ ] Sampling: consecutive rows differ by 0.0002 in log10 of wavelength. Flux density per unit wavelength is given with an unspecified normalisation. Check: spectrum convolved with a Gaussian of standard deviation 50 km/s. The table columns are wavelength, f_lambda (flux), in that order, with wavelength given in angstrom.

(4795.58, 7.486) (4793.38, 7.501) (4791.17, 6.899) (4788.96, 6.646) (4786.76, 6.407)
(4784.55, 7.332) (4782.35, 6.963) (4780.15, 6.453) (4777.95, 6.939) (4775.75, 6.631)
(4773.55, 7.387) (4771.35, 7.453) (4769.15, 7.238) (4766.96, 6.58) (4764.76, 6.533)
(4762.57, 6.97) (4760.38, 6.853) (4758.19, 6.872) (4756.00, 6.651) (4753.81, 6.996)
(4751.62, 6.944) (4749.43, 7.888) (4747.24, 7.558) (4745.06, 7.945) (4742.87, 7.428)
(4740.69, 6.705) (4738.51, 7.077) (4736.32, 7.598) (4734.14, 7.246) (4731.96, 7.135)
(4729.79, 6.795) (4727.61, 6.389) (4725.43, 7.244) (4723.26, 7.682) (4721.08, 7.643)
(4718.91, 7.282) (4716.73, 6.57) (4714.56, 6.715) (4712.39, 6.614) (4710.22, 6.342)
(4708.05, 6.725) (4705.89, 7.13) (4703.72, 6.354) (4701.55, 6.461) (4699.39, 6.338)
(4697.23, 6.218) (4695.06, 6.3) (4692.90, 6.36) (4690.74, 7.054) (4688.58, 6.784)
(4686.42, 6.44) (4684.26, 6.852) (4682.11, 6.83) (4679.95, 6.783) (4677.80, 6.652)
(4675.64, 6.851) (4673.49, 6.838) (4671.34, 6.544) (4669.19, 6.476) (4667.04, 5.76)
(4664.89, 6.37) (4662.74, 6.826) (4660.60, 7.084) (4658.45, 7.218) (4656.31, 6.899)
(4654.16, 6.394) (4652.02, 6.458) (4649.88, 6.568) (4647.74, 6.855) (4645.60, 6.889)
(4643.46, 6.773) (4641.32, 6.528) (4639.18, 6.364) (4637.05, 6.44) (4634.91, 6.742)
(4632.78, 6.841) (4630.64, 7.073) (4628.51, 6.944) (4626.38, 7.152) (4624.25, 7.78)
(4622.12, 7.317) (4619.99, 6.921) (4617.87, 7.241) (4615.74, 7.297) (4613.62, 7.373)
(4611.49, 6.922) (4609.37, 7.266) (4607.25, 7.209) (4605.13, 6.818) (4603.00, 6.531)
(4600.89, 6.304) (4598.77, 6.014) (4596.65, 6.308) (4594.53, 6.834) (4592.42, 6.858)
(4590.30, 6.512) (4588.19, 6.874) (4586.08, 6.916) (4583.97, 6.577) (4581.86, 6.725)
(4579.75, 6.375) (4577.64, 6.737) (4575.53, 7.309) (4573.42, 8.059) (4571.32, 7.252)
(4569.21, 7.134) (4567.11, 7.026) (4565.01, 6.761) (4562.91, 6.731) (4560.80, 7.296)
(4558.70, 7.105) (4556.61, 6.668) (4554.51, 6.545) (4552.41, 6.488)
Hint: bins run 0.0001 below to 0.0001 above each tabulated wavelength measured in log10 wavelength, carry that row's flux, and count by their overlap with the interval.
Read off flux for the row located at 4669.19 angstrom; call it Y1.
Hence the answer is 6.476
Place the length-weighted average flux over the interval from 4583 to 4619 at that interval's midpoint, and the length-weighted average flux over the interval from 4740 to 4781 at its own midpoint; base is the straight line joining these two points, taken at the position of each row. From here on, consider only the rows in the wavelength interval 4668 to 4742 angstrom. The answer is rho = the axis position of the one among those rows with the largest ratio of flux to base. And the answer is 4723.26 angstrom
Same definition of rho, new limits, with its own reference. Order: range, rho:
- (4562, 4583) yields 4573.42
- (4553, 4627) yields 4573.42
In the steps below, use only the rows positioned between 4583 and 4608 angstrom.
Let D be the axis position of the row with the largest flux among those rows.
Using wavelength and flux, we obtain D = 4607.25 angstrom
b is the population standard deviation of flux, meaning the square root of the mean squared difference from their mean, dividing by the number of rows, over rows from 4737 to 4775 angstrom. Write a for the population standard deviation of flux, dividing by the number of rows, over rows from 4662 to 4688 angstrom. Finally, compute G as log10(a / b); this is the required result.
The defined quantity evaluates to -0.14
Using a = 0.31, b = 0.42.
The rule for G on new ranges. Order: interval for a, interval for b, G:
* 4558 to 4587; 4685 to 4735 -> -0.03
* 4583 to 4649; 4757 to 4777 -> 0.06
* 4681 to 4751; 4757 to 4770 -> 0.32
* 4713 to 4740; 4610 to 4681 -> 0.03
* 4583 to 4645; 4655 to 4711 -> 0.07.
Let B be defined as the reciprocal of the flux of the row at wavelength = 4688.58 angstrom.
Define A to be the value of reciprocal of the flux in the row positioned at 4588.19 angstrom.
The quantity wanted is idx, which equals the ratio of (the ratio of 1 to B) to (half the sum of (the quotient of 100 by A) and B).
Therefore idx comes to 0.0197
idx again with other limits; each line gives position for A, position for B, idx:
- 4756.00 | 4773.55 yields 0.0222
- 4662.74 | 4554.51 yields 0.0192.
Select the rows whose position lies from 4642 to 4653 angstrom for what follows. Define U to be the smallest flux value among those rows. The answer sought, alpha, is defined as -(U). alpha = -6.46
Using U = 6.458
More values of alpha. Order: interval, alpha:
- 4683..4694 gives -6.36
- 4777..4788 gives -6.41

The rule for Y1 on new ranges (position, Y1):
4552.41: 6.488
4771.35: 7.453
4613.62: 7.373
